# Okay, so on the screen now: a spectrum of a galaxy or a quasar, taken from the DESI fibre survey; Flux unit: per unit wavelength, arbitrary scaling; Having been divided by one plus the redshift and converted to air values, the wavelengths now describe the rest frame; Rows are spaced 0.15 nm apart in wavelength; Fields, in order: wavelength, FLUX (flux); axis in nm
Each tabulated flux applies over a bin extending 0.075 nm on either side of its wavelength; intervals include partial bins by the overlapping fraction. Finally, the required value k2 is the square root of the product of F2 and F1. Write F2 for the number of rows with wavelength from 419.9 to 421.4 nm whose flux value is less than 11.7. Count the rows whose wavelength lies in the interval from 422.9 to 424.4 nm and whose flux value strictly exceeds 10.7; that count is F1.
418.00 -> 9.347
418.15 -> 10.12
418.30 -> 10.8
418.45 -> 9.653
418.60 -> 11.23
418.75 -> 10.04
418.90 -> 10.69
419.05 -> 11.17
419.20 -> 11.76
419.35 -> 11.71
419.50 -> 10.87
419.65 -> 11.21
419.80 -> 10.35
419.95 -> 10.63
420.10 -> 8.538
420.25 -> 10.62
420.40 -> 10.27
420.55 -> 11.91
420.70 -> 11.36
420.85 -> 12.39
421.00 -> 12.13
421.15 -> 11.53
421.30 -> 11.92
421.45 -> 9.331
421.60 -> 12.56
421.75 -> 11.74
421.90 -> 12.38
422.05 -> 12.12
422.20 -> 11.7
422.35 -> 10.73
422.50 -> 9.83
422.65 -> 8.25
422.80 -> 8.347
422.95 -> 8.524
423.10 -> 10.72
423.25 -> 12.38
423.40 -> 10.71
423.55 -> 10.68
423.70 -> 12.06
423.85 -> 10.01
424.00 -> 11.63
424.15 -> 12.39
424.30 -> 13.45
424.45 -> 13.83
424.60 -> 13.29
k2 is 6.5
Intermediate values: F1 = 7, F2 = 6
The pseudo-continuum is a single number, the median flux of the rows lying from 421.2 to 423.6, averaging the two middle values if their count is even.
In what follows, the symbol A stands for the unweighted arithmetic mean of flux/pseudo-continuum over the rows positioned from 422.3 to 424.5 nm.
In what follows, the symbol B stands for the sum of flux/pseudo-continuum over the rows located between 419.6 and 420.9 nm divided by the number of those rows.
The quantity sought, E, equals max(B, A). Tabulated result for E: 1.02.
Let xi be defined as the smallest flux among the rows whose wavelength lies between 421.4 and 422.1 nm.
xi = 9.331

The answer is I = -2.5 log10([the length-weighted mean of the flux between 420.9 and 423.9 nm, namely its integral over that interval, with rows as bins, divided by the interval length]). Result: -2.594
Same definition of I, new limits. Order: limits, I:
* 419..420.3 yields -2.579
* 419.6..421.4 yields -2.608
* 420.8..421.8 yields -2.665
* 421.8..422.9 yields -2.549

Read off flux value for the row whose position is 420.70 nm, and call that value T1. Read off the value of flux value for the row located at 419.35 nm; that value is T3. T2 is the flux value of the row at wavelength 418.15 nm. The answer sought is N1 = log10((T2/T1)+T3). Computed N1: 1.10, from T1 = 11.36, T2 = 10.12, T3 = 11.71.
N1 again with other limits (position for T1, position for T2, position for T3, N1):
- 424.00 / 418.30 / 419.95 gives 1.06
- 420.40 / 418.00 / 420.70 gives 1.09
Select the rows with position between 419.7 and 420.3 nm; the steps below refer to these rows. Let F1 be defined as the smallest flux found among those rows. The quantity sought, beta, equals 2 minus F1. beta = -6.5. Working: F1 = 8.538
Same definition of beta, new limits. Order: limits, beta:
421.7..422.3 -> -9.7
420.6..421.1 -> -9.4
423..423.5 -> -8.7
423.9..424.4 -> -9.6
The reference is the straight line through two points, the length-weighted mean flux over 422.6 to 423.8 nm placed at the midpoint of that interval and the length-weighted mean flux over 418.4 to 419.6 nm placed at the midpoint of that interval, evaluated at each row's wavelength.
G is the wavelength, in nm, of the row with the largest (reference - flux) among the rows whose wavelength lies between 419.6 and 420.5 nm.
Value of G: 420.10 nm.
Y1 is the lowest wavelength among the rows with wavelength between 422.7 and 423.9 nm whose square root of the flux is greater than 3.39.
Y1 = 423.25 nm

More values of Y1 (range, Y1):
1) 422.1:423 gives 422.20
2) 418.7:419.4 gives 419.20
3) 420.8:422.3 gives 420.85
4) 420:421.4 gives 420.55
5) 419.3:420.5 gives 419.35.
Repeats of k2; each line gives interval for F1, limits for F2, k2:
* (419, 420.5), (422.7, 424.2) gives 5.9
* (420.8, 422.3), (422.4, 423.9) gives 8.5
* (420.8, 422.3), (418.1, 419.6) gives 8.5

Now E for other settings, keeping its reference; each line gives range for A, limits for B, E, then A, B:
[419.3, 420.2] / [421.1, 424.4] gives 1.03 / 0.98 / 1.03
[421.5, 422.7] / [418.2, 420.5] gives 1.04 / 1.04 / 0.99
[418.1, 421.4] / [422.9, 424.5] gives 1.07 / 1.02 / 1.07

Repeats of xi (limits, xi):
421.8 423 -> 8.25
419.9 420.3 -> 8.538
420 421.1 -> 8.538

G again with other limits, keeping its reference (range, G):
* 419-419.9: 419.80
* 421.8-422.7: 422.65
